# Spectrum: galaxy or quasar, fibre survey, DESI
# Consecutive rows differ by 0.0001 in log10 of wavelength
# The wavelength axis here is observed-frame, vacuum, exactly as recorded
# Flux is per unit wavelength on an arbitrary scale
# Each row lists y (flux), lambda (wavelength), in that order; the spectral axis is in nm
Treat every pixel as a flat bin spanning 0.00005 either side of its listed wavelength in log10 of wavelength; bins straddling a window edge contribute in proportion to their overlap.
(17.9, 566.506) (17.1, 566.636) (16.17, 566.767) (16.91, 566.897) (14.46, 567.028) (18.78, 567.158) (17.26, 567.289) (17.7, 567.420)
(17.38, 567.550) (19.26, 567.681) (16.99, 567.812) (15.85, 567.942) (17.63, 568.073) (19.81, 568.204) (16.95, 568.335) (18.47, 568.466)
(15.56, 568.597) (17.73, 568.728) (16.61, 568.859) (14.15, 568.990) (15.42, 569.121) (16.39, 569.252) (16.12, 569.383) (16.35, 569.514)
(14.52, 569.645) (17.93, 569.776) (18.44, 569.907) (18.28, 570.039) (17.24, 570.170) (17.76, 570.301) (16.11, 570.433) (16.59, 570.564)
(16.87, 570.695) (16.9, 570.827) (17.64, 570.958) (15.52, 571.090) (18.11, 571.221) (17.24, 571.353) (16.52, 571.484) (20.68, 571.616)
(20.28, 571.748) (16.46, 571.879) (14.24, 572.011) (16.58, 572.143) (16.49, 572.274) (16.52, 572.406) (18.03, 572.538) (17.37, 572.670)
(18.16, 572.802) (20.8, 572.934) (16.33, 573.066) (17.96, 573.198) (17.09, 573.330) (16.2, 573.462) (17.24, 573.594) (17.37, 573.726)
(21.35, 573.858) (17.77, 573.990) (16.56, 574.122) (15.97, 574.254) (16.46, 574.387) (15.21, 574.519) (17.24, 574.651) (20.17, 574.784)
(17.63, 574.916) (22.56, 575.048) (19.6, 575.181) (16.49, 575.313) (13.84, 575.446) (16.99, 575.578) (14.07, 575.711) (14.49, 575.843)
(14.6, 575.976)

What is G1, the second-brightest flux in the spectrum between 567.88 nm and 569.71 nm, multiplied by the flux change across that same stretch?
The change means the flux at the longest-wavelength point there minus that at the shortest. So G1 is -25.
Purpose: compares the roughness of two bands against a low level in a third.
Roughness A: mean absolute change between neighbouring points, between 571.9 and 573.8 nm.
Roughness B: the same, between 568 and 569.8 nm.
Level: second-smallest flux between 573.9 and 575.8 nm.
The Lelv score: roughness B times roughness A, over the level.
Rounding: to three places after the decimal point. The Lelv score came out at 0.167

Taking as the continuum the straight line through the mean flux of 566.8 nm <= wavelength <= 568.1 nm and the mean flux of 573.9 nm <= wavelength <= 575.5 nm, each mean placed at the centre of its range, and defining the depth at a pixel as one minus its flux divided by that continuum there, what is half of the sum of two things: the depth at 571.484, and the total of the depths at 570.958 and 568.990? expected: 0.11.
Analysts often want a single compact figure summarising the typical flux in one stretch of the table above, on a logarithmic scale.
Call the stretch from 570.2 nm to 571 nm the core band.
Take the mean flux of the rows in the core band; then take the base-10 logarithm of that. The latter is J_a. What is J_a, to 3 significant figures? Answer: 1.23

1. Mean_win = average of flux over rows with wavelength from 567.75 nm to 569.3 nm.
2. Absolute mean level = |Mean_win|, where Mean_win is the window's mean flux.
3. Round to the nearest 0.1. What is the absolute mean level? 16.8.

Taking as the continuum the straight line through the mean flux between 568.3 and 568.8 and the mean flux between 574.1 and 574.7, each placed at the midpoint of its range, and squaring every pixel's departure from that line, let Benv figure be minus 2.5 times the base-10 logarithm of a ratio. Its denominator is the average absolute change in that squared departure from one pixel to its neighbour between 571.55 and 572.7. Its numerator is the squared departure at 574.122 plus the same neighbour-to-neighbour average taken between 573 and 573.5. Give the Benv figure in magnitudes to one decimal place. 1.0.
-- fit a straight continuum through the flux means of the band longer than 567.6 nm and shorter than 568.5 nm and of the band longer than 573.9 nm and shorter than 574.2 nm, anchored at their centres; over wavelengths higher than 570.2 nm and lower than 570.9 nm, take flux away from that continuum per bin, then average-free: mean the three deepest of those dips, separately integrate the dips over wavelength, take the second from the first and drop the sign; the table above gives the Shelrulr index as 0.6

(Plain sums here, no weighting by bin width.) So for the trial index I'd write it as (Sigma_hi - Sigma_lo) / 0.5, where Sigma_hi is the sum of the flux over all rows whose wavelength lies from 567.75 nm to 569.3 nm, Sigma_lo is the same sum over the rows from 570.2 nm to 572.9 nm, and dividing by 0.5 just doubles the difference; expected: -285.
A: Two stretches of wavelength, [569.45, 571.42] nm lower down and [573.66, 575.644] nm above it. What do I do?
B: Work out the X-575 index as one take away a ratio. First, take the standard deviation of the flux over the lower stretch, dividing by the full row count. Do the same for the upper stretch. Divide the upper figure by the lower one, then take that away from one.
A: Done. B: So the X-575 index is -1.14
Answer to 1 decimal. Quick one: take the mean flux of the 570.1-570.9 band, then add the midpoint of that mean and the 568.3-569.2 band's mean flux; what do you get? 33.6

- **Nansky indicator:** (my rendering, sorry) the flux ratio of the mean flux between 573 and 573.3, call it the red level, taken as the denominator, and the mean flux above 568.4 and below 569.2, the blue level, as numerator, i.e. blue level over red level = 0.952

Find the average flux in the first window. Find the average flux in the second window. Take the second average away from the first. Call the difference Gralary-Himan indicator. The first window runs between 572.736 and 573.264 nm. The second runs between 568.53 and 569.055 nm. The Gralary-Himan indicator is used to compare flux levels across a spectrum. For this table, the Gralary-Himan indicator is 2.3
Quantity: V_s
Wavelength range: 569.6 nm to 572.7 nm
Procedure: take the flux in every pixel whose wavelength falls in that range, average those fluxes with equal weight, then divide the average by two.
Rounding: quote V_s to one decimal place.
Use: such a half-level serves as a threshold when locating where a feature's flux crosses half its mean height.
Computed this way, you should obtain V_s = 8.6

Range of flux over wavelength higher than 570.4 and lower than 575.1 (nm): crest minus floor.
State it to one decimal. 8.3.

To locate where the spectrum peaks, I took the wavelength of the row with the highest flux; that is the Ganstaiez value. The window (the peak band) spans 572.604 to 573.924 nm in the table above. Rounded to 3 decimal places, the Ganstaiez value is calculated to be 573.858 nm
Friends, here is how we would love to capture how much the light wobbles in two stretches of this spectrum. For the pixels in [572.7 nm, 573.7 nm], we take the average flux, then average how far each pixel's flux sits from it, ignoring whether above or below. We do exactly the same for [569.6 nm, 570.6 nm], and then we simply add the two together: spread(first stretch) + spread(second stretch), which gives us 2.1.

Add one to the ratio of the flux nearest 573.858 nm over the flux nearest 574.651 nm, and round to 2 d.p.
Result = 2.24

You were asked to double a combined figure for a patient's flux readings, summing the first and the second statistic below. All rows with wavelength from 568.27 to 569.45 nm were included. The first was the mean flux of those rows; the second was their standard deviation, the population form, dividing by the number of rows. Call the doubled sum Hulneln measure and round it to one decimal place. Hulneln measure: 35.2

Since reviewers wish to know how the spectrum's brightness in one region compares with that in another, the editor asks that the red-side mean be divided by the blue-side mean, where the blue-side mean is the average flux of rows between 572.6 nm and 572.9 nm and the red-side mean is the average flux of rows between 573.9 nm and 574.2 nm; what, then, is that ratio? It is 0.97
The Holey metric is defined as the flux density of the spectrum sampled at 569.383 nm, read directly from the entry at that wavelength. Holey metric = 16.12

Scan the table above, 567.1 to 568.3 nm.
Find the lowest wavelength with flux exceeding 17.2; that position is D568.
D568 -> 567.158 nm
